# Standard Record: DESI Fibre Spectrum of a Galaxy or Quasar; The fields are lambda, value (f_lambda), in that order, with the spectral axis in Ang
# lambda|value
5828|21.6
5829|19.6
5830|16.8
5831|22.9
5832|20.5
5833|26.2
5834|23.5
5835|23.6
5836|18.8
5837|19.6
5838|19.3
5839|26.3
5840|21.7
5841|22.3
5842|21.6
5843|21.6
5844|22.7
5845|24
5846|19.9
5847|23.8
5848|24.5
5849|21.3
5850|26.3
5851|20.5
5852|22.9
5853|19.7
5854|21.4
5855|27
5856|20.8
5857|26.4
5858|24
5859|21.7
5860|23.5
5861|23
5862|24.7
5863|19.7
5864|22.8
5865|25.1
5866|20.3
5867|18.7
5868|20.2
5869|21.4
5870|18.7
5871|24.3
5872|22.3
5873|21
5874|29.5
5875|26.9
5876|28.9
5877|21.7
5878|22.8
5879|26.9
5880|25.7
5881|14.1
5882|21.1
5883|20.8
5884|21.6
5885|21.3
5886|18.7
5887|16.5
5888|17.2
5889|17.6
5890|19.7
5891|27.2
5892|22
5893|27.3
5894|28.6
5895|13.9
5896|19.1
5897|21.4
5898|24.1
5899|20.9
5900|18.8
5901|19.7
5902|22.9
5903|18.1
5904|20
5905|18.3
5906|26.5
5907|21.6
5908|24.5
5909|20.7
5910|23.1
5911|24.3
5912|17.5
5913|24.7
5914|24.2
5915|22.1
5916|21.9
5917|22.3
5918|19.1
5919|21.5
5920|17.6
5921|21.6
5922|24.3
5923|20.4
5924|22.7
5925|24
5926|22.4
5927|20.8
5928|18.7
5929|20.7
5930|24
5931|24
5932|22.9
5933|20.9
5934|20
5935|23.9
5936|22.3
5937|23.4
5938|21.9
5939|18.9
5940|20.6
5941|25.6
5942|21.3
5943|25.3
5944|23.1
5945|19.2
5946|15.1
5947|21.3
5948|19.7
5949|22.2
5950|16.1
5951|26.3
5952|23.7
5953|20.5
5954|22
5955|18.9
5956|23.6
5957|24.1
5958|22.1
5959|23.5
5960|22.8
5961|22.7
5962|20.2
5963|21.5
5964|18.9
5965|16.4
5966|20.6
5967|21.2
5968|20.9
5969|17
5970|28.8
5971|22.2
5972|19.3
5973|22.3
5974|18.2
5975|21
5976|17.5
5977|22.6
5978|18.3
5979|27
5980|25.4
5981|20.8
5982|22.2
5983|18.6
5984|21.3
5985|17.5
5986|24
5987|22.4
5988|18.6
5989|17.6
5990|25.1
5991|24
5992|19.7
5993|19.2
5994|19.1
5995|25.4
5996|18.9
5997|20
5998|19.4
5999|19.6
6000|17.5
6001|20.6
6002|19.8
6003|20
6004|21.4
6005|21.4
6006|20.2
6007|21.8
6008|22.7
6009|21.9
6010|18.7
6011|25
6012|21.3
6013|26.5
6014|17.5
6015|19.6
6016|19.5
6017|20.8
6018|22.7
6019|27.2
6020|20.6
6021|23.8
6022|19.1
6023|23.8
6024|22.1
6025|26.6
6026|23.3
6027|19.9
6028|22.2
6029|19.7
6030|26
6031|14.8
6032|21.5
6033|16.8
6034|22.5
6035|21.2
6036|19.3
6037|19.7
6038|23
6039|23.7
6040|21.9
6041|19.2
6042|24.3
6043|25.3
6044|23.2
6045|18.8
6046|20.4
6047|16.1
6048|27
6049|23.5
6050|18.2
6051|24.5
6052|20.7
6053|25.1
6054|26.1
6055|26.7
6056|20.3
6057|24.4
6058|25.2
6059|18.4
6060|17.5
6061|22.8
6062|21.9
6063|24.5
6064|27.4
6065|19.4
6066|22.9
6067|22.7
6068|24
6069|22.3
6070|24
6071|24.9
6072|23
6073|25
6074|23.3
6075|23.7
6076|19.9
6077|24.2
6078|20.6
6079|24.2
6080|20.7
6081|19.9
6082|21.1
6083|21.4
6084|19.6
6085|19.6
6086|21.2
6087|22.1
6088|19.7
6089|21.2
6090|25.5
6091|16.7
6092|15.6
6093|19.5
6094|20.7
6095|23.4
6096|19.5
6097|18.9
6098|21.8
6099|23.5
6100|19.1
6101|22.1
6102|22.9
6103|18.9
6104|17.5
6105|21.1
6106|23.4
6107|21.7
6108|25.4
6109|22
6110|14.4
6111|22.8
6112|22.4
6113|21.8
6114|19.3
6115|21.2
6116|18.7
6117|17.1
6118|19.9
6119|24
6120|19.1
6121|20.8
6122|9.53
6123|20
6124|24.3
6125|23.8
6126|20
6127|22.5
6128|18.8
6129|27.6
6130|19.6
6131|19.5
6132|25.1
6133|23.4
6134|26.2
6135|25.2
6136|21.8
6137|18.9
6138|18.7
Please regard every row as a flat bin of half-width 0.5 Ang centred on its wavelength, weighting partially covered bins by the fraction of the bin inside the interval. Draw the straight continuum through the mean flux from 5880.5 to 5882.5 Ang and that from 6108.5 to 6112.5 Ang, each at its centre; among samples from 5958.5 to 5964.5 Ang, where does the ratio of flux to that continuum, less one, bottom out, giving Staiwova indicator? 5964 Ang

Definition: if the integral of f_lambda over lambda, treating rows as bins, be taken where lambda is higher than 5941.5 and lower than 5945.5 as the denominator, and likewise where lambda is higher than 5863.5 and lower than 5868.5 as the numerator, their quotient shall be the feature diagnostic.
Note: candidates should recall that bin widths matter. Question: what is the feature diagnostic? 1.20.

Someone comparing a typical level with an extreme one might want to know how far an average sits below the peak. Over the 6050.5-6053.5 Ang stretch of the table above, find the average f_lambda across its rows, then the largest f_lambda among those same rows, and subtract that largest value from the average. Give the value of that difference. -1.7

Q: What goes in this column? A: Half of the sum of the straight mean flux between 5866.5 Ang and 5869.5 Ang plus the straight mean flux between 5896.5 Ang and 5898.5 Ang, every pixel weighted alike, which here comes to 21.4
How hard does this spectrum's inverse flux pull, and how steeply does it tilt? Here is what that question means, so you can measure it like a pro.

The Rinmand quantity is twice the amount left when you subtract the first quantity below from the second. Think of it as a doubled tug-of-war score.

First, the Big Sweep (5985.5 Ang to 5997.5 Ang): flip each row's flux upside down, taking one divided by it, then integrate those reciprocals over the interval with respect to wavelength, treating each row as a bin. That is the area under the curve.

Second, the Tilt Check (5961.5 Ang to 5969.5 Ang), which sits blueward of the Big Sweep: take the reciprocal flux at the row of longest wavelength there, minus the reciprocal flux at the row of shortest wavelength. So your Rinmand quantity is -1.13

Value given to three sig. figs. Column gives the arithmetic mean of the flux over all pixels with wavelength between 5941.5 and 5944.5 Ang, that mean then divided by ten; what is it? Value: 2.32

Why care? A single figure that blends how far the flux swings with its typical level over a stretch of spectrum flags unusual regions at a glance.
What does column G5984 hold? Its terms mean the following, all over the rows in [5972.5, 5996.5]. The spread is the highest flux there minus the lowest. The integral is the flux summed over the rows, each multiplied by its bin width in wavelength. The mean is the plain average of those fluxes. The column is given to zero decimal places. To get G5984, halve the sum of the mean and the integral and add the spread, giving 273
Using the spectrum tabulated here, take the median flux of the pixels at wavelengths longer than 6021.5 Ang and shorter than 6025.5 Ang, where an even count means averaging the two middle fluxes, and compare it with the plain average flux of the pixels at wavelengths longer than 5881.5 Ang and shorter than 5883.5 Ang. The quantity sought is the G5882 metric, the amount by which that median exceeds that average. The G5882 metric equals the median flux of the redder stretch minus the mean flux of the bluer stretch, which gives 2.0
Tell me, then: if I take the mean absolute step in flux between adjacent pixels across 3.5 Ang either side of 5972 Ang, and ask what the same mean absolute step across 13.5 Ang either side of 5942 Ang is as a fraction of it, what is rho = 0.60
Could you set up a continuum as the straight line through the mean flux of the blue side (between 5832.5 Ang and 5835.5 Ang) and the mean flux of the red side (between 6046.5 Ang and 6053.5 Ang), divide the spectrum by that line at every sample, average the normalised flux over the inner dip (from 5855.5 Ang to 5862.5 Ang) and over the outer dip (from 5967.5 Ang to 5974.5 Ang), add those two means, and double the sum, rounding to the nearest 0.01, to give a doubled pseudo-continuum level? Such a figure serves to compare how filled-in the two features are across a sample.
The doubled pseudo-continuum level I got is 3.79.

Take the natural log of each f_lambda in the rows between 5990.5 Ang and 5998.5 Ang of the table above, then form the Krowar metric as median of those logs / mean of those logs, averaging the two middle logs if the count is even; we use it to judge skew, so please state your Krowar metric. 0.983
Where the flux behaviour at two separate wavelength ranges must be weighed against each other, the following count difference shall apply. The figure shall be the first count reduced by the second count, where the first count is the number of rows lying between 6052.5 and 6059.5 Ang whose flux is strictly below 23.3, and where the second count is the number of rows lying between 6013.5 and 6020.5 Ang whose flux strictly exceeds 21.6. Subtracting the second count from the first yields 0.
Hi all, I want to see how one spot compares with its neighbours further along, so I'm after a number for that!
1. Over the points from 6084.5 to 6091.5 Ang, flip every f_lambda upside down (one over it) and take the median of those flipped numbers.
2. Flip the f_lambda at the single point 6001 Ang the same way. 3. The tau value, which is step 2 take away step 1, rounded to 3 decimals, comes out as 0.001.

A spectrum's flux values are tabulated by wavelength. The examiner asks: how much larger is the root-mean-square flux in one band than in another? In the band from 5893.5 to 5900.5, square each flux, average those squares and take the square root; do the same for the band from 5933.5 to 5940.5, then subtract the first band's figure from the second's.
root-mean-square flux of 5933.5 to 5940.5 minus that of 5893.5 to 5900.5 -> 0.2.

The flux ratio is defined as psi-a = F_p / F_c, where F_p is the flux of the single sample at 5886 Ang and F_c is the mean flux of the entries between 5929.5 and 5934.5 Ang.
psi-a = 0.84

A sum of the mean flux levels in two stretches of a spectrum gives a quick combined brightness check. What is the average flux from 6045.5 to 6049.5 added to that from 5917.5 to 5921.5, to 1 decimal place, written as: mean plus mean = 41.7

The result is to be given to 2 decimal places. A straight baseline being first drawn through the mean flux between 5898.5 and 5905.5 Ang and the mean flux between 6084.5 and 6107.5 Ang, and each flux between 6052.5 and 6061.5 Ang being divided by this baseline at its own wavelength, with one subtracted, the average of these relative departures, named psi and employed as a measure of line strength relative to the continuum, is 0.12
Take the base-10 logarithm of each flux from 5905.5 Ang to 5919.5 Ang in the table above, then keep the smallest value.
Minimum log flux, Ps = 1.24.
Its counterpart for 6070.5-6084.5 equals 1.29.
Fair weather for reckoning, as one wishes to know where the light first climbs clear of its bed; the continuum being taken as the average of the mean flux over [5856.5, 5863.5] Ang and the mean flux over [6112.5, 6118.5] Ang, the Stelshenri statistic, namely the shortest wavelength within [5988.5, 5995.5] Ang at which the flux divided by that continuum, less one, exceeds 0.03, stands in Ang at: 5990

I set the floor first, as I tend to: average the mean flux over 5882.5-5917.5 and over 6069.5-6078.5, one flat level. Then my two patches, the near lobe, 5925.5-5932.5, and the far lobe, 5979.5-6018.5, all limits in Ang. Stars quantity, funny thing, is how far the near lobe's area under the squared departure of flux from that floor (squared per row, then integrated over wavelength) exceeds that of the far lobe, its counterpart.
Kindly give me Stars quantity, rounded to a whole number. -266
